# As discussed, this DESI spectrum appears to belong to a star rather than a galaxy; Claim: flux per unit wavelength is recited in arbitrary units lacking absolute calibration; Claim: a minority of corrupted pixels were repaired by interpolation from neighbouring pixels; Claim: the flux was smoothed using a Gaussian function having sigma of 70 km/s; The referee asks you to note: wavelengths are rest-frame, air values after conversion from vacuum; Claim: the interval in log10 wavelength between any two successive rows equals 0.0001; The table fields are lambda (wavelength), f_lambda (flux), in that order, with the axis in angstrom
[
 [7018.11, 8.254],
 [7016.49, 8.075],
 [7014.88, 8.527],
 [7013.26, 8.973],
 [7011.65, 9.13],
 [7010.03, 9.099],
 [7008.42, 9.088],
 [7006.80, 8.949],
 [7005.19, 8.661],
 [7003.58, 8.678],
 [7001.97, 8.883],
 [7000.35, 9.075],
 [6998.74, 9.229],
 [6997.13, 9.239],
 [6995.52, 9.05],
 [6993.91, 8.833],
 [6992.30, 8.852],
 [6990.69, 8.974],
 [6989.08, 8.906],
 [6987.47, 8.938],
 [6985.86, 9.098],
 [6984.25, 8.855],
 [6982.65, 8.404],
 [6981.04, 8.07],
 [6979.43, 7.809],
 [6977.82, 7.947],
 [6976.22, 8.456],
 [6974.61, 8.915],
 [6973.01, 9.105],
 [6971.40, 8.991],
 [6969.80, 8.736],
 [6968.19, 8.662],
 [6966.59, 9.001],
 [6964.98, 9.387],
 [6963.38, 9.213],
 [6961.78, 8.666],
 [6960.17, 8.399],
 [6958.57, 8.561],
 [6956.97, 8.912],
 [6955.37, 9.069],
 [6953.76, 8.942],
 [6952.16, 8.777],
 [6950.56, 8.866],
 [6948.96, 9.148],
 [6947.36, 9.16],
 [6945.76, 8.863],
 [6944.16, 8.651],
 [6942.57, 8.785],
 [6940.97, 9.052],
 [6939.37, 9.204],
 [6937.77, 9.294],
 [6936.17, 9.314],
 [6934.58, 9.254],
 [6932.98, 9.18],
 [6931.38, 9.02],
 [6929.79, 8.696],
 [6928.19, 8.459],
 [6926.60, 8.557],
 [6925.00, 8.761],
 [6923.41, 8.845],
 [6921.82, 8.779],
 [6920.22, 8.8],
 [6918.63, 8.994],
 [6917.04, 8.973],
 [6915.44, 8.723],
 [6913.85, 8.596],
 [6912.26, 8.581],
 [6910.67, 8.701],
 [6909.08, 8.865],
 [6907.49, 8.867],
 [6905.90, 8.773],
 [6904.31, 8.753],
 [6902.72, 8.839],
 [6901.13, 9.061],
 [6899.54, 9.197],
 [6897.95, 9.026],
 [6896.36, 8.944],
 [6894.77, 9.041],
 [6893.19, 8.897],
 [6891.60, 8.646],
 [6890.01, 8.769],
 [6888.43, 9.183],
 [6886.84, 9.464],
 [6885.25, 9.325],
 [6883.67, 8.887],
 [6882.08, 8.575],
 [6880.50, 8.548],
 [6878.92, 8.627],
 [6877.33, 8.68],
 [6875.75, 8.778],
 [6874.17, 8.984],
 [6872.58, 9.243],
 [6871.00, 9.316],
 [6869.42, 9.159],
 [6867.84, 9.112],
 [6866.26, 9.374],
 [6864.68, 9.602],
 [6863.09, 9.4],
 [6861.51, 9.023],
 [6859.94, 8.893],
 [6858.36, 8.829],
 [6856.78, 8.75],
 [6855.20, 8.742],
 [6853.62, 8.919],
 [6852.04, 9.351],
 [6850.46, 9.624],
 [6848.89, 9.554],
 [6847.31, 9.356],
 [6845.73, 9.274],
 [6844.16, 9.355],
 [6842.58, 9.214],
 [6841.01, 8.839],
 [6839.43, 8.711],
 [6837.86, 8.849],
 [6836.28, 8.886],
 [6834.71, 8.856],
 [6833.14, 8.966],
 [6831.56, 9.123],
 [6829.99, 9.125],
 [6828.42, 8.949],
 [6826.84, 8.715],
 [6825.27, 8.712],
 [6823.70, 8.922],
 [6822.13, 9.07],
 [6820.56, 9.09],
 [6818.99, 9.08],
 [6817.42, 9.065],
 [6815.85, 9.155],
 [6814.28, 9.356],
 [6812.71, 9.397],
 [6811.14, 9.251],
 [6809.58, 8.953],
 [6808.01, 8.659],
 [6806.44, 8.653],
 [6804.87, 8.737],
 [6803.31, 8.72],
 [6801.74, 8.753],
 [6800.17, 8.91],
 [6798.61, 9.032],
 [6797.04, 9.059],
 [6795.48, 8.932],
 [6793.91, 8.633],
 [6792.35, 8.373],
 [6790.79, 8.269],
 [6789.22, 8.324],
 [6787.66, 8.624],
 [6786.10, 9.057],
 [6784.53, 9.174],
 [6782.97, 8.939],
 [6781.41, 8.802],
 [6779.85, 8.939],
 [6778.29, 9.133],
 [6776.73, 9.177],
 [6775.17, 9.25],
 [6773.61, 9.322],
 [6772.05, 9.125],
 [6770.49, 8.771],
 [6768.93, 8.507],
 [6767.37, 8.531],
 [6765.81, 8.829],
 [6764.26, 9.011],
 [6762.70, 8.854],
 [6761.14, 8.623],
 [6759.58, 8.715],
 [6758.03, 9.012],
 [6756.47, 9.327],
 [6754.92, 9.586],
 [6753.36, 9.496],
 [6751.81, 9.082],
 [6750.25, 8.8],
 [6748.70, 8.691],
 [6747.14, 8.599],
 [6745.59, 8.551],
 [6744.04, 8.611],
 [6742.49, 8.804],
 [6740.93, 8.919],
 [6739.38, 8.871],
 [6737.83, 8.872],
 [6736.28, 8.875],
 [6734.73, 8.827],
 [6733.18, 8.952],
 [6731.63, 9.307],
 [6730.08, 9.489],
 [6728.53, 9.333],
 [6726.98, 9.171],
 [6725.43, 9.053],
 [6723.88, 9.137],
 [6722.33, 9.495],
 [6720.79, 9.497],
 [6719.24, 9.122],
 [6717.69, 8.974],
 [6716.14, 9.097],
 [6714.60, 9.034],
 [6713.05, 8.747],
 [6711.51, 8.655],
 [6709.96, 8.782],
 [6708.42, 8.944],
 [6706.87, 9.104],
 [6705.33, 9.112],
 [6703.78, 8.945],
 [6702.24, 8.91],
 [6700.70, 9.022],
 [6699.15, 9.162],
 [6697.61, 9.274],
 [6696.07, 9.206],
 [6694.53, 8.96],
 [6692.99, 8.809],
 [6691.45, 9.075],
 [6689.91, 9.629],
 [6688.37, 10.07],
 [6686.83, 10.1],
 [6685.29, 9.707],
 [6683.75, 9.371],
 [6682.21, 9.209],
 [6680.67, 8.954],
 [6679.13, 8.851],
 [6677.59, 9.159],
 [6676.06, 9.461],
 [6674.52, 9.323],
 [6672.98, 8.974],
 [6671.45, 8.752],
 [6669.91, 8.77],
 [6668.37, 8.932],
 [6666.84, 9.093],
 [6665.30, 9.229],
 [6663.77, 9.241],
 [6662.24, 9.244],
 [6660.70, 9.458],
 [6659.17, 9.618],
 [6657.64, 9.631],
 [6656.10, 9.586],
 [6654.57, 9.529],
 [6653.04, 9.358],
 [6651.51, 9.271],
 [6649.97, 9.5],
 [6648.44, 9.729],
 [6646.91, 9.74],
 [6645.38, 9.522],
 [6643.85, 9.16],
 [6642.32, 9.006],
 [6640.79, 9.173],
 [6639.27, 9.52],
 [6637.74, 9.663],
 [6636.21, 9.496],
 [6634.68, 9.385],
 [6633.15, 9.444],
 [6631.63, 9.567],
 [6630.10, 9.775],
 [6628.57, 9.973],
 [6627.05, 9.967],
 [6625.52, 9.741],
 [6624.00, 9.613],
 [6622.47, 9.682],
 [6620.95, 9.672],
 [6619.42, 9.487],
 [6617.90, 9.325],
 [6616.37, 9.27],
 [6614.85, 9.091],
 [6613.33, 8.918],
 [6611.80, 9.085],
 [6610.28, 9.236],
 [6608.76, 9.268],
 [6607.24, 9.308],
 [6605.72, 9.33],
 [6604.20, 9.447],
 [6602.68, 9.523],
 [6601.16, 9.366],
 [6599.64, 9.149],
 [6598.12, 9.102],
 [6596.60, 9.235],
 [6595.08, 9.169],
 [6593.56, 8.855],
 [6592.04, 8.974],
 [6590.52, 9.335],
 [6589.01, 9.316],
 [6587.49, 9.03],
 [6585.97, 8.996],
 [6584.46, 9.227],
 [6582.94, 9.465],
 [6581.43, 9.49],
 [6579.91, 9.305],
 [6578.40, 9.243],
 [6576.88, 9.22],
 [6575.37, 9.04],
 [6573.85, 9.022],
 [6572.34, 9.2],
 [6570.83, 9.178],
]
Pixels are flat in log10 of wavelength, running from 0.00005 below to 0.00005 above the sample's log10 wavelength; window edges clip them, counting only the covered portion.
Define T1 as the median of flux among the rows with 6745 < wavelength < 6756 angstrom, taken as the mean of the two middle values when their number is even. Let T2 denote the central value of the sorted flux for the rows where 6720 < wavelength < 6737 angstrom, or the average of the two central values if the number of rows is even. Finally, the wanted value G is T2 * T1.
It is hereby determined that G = 81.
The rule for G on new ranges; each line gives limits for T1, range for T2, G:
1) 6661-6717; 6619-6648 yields 87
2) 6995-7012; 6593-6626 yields 84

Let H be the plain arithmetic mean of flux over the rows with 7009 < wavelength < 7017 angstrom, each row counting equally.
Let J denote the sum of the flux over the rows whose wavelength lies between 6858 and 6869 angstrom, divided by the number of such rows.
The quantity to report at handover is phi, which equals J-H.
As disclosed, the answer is 0.42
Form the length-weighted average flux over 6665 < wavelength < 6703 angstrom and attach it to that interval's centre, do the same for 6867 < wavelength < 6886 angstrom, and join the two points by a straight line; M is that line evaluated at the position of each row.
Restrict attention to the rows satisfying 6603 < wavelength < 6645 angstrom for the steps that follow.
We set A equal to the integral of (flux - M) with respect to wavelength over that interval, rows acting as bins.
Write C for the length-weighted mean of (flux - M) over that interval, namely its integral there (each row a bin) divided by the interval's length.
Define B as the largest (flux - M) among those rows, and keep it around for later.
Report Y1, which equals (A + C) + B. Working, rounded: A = 6.4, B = 0.70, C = 0.15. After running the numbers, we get 7.2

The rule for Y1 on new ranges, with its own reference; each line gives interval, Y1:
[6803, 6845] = -0.9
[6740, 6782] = -6.7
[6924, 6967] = 4.3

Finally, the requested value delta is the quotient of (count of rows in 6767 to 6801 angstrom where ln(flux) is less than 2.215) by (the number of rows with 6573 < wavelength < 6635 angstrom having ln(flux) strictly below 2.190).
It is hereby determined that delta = 9.0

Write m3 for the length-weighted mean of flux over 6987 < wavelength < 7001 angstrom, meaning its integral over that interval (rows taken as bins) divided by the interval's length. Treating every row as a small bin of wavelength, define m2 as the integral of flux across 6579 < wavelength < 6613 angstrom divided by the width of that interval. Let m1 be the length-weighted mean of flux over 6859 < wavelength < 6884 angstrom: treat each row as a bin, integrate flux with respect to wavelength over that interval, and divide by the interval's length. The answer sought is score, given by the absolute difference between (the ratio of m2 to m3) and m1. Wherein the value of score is 7.99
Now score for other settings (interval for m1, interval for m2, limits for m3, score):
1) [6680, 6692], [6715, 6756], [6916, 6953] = 8.51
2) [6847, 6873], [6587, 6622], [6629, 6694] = 8.20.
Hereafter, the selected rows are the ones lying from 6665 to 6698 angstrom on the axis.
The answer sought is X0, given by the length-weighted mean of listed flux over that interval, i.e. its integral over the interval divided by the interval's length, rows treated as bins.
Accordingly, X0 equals 9.2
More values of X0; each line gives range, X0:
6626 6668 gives 9.5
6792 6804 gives 8.8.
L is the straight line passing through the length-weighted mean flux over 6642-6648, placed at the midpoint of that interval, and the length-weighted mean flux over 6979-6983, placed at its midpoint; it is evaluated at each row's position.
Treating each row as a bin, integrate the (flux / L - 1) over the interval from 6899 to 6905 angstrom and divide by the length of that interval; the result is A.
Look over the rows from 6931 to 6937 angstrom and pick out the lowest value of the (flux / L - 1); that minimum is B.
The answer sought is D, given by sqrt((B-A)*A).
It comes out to 0.0393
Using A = 0.068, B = 0.090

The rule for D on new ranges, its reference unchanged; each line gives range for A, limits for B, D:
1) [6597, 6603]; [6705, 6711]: 0.0150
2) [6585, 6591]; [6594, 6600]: 0.0108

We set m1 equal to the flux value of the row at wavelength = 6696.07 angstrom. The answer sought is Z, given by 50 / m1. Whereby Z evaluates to 5.4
